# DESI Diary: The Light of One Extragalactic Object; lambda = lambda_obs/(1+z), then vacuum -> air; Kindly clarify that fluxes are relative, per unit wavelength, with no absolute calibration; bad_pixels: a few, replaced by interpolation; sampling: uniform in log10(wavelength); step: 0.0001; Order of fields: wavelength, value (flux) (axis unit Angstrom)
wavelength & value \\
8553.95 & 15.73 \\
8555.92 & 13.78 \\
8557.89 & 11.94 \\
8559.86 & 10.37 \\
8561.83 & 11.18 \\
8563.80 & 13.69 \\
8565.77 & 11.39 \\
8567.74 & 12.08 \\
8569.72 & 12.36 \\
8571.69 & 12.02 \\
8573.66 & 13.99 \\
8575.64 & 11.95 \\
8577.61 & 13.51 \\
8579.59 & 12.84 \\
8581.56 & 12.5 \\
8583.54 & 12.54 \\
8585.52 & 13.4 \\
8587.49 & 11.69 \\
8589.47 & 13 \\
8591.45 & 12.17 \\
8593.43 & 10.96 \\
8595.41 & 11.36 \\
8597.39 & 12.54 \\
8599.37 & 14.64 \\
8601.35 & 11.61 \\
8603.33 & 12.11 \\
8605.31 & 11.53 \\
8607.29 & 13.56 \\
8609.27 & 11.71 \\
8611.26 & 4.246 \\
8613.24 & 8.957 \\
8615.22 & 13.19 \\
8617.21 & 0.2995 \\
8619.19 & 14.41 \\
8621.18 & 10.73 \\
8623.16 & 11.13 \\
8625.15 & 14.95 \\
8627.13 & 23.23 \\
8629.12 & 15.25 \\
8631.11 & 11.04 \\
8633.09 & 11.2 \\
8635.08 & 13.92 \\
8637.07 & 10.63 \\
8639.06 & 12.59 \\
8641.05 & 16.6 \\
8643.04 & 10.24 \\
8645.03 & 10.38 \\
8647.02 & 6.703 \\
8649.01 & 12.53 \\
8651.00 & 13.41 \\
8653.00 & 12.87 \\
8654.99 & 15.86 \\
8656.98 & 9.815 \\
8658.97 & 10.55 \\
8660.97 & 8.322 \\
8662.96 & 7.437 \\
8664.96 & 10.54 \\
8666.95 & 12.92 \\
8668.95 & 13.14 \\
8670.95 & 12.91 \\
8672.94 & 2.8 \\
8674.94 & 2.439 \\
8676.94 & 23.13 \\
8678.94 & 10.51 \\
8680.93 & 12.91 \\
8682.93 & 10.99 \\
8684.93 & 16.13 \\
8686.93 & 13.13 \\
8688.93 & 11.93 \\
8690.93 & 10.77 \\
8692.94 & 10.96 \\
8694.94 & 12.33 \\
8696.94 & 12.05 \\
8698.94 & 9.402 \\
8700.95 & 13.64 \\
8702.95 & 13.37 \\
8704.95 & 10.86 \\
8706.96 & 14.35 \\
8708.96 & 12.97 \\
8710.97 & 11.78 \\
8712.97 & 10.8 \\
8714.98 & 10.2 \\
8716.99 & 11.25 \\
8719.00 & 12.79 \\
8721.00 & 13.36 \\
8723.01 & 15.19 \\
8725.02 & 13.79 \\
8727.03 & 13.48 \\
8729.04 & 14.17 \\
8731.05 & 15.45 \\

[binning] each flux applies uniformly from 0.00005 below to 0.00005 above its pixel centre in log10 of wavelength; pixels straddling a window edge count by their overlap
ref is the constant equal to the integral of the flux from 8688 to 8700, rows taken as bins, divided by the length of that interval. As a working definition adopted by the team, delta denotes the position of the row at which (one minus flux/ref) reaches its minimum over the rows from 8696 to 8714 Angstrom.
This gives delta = 8706.96 Angstrom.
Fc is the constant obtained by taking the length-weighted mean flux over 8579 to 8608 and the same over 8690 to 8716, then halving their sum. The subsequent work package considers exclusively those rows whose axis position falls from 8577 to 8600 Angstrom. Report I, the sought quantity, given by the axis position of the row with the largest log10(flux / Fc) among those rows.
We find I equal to 8599.37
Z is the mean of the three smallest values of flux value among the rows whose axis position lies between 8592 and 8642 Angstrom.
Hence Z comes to 5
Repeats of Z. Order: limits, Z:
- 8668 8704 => 5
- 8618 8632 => 11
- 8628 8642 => 11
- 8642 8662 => 8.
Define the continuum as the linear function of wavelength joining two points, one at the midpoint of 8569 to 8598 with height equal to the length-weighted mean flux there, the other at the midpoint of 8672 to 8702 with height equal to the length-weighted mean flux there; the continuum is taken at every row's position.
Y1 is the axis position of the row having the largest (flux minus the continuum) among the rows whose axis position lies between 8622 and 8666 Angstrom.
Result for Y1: 8627.13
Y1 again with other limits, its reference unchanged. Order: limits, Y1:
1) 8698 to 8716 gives 8706.96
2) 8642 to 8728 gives 8676.94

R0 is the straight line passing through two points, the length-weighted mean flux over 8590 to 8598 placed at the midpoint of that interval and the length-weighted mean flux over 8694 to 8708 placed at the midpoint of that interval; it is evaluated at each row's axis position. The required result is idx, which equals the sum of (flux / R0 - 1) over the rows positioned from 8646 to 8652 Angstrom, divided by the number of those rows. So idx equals -0.10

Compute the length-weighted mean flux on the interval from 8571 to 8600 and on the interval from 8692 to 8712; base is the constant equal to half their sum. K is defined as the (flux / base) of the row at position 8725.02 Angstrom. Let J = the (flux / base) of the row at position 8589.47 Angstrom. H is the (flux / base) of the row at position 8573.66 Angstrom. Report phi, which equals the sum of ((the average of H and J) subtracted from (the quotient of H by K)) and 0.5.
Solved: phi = 0.42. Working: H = 1.13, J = 1.05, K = 1.11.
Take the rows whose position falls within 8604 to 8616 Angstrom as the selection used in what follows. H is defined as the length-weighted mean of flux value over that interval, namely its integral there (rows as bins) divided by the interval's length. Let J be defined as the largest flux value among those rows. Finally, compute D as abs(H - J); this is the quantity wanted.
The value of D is 3.0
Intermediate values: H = 10.5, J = 13.56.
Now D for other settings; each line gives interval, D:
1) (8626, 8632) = 6.7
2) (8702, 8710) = 1.5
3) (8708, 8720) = 1.3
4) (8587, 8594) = 1.0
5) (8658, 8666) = 1.3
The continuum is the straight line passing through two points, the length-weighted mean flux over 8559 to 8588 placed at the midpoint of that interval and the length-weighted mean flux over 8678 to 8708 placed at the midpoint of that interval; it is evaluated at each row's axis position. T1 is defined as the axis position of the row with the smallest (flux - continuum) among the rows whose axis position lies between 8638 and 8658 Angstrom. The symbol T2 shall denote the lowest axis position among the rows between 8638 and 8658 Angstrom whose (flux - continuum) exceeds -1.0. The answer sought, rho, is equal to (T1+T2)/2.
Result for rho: 8643.0 Angstrom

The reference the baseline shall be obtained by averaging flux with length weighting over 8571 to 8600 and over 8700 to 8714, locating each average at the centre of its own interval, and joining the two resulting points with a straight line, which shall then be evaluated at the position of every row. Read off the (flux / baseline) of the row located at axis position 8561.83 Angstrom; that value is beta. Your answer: 0.89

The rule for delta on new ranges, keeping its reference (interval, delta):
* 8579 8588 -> 8585.52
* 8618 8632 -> 8627.13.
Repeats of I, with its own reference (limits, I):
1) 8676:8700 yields 8676.94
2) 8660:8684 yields 8676.94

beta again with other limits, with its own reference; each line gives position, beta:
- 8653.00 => 1.02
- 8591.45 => 0.97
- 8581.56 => 0.99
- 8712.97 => 0.86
